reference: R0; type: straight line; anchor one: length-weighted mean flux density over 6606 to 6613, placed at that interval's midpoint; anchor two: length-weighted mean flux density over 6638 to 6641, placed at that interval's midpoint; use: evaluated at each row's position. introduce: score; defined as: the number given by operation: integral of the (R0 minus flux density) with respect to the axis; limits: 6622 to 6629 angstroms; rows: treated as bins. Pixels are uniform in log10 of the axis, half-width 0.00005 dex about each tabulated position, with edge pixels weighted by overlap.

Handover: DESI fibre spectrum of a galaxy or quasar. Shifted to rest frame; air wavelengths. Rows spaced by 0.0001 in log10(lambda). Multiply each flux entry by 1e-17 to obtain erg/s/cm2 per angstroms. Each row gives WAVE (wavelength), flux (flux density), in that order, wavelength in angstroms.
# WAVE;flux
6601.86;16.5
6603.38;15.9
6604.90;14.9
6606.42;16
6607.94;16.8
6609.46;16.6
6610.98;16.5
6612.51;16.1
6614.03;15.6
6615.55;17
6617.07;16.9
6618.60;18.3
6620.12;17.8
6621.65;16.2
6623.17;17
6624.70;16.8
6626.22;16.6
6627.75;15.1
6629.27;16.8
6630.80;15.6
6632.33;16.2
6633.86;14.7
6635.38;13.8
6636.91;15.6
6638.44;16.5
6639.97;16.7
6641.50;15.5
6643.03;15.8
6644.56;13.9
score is 0.5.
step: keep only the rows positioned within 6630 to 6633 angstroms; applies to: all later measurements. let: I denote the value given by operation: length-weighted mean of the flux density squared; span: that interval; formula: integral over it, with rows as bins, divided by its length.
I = 252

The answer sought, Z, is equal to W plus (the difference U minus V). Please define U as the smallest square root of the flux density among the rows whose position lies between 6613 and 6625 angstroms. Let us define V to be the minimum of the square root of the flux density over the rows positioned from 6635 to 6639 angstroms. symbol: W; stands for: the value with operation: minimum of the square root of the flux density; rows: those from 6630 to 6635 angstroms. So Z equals 4.07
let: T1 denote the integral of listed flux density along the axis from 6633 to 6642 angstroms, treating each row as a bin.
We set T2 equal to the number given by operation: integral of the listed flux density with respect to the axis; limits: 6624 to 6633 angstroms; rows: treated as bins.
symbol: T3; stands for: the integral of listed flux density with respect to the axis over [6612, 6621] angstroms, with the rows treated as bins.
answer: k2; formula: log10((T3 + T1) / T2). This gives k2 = 0.302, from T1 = 139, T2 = 146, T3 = 153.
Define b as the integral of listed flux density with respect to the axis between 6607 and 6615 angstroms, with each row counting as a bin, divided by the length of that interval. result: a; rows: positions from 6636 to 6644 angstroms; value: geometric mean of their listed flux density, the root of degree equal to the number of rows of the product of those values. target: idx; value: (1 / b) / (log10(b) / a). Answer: 0.808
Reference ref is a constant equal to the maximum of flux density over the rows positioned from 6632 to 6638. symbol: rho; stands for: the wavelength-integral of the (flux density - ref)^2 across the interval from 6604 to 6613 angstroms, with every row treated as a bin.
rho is 4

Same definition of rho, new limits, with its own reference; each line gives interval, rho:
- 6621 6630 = 4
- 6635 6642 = 8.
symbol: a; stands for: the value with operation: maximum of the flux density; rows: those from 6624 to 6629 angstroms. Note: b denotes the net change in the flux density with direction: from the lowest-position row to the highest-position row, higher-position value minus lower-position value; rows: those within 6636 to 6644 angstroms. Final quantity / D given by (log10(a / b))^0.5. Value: 1.39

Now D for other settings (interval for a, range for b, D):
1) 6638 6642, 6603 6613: 1.39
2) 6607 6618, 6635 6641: 0.88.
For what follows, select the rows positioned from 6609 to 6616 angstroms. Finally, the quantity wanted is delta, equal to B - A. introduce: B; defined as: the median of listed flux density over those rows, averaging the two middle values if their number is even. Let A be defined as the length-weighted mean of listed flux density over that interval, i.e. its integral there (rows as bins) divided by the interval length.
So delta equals 0.18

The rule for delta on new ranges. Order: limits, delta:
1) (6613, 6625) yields 0.01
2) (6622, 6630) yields 0.34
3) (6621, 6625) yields 0.14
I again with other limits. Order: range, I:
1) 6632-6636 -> 220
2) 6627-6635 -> 244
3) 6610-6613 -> 267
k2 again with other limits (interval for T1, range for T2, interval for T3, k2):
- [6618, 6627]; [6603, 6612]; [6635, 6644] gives 0.308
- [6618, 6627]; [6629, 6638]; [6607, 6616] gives 0.337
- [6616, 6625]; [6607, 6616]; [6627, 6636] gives 0.298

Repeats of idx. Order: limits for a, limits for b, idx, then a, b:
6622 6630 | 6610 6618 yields 0.821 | 16.4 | 16.5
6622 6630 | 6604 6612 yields 0.843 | 16.4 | 16.2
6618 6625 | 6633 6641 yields 0.935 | 17.2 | 15.5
